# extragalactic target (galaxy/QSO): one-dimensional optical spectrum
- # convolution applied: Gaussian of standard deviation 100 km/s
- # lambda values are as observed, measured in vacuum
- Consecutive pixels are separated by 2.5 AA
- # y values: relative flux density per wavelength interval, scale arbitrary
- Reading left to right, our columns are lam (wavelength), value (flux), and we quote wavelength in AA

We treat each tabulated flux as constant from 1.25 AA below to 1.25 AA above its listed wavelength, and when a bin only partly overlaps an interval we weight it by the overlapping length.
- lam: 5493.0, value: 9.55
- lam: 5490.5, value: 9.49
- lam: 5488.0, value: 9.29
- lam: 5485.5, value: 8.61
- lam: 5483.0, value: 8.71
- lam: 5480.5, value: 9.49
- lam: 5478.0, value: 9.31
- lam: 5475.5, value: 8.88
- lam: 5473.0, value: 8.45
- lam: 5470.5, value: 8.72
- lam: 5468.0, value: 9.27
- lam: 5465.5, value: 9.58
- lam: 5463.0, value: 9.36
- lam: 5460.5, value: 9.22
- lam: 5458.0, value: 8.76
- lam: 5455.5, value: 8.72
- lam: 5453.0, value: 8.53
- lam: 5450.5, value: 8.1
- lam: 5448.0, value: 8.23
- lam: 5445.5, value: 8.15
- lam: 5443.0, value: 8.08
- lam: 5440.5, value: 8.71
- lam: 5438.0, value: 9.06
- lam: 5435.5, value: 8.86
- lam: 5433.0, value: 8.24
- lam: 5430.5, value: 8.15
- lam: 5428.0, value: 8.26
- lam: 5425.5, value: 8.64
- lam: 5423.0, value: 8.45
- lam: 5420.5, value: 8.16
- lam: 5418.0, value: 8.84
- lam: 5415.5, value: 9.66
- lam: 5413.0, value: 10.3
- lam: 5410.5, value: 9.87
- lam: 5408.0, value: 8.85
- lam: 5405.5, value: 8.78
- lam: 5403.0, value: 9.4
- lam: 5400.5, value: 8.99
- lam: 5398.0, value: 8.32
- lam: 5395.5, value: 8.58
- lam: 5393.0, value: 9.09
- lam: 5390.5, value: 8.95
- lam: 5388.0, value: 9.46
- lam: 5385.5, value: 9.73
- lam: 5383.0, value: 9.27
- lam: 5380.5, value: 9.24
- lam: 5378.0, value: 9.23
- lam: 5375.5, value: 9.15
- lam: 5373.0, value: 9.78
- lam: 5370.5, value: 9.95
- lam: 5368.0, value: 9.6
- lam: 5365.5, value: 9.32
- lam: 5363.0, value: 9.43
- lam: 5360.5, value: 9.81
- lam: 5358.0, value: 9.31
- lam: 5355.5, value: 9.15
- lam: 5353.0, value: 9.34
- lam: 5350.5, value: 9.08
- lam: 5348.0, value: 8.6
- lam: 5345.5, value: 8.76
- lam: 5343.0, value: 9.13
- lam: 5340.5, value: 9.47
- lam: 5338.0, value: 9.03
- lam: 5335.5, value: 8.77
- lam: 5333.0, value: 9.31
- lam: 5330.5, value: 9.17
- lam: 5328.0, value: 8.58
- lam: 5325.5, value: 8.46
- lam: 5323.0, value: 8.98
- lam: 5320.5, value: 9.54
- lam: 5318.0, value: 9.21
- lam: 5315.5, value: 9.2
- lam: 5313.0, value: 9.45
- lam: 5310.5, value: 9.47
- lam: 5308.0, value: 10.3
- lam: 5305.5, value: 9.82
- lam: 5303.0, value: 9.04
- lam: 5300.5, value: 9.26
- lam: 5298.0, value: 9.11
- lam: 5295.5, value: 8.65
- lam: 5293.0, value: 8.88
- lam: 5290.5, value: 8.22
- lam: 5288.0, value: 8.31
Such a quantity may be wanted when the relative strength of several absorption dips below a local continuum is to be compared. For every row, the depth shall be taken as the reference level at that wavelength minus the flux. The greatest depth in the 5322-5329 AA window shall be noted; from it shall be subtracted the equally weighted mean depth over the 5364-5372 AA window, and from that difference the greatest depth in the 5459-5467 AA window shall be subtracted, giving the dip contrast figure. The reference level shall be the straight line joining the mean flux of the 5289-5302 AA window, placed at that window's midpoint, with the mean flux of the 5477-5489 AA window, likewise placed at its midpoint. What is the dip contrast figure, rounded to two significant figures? 1.3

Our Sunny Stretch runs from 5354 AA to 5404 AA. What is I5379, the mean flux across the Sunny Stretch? 9.3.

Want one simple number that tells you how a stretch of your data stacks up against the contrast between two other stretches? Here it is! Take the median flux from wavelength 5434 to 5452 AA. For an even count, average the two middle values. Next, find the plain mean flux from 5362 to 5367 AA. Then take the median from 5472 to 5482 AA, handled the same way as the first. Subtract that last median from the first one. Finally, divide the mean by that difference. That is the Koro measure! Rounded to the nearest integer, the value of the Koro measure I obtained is -11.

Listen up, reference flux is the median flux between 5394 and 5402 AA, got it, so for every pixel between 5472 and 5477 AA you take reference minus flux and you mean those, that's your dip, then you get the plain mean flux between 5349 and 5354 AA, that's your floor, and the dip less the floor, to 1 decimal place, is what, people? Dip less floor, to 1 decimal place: -9.3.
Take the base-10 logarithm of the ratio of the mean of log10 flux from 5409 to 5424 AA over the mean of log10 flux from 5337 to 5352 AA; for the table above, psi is 0.004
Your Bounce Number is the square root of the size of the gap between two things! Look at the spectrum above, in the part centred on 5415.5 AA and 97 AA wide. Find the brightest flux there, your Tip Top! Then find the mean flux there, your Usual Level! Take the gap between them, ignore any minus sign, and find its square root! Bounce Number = 1.17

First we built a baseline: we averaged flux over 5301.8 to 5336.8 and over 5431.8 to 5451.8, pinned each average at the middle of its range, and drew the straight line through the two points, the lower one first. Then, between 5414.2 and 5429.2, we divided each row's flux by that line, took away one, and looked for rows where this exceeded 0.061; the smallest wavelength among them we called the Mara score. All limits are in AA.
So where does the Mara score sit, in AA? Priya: 5415.5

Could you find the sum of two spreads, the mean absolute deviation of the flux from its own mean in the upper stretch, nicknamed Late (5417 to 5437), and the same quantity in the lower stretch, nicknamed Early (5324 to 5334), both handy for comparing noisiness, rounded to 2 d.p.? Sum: 0.61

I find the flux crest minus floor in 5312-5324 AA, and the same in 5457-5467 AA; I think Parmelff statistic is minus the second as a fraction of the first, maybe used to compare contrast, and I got -1.5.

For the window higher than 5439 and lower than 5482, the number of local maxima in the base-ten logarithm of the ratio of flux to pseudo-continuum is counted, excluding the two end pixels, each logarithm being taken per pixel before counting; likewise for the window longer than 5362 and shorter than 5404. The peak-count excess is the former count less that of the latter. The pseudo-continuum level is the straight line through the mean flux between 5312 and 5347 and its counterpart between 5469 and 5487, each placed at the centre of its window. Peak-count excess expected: -1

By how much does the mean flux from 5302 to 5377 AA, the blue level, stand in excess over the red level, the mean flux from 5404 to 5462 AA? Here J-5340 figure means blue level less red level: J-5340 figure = 0.55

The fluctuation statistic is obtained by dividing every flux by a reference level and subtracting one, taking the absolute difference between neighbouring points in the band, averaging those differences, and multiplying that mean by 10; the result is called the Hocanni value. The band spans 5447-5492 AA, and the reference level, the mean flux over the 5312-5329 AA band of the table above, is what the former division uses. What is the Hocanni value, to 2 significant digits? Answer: 0.36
